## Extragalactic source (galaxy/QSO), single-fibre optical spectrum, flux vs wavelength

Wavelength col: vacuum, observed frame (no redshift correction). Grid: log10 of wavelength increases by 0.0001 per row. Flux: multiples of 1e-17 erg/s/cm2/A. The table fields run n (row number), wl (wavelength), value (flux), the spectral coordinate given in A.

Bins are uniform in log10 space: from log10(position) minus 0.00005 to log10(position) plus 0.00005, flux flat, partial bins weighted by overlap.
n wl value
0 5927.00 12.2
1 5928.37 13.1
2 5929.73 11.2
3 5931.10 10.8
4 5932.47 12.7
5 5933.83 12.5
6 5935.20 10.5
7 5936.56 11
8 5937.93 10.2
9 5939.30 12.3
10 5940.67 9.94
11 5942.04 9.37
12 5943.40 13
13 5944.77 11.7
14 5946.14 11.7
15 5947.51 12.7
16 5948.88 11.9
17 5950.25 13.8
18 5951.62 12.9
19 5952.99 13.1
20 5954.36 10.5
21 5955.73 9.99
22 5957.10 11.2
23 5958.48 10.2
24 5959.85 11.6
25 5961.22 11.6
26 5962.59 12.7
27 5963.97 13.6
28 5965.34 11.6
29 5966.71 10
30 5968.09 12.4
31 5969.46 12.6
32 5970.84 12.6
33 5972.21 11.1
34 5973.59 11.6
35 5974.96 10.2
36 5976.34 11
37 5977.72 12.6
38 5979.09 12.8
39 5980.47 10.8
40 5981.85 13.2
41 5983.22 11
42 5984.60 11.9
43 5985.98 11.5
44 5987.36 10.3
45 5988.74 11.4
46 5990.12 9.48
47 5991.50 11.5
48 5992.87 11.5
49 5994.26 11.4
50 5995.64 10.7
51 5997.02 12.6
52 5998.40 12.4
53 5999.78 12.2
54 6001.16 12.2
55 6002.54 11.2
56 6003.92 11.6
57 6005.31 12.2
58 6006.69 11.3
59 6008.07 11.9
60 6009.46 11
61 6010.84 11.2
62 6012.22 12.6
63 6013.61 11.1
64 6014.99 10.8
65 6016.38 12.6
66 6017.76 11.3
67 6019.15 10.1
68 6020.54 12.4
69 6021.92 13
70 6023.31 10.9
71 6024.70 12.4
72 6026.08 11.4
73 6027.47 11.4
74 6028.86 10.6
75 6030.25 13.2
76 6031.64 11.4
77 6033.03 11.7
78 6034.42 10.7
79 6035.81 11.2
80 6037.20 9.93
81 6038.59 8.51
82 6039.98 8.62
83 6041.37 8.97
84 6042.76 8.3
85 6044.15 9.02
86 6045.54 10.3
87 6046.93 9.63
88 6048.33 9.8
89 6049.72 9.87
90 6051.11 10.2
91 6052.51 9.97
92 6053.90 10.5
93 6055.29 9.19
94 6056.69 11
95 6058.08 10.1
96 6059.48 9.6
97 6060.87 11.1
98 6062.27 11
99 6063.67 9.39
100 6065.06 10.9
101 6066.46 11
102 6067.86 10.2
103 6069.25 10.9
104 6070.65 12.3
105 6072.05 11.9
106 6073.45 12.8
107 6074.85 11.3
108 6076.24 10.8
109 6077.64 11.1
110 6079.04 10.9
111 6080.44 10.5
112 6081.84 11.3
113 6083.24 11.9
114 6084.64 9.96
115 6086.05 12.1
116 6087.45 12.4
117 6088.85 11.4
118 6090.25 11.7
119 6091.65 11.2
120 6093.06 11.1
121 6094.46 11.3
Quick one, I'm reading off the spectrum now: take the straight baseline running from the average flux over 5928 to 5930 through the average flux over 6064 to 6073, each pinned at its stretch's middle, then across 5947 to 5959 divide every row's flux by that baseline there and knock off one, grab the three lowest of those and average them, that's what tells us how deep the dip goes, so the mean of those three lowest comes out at -0.15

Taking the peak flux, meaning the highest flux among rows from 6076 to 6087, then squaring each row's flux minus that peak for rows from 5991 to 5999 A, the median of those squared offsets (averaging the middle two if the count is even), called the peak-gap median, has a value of 0.36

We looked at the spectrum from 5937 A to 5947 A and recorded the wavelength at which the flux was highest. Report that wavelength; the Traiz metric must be 5943.40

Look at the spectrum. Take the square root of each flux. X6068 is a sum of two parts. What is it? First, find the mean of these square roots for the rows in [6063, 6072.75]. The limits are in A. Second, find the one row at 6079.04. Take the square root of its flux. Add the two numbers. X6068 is 6.61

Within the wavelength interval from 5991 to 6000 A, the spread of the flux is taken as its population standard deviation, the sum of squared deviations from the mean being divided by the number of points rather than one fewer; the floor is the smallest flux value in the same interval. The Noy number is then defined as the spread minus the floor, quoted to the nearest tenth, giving -10.1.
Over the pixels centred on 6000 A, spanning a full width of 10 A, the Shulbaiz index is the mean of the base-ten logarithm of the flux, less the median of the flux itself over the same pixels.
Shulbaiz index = -11.1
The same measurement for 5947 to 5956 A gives -11.6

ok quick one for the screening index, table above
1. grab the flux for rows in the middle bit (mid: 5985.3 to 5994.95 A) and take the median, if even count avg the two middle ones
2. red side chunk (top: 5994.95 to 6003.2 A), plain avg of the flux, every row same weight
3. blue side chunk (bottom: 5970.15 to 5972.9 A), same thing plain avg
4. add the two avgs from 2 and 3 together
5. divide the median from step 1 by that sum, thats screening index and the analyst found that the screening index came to 0.480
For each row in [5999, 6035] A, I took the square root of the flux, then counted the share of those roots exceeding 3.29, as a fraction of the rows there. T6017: 0.85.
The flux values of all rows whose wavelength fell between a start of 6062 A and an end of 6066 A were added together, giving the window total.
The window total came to 31.3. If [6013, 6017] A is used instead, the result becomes 34.5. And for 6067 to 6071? 33.4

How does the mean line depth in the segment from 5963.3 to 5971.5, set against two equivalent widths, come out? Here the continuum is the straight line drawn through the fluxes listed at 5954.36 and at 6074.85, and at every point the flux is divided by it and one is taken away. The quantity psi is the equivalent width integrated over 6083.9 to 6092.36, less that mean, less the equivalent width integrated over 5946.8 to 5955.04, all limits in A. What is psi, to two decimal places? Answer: -1.67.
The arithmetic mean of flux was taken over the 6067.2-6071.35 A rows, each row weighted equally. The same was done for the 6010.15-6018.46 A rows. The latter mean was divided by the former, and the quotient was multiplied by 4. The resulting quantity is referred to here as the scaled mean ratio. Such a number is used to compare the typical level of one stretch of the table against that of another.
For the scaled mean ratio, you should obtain 4.2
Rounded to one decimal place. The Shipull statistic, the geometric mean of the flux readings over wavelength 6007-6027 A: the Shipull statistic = 11.6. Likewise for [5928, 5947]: 11.4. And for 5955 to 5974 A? 11.6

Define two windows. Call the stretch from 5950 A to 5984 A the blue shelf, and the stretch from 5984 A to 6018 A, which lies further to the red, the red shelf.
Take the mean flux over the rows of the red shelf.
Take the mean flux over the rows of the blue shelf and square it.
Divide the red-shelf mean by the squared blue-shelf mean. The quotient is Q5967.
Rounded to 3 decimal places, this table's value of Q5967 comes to 0.083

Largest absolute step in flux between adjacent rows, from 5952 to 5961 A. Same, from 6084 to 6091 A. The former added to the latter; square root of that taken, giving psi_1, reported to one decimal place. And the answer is 2.2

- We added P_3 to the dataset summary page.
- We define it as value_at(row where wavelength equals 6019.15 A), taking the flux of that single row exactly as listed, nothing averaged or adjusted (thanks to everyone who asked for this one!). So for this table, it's 10.1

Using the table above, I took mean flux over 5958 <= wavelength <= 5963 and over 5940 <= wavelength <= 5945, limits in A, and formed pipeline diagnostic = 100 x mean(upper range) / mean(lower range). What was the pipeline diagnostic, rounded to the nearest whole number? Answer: 105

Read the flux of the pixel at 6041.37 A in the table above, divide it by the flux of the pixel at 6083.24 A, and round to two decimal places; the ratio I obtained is 0.75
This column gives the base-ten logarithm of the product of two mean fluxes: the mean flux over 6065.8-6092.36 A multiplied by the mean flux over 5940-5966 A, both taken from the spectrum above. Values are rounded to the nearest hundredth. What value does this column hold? 2.12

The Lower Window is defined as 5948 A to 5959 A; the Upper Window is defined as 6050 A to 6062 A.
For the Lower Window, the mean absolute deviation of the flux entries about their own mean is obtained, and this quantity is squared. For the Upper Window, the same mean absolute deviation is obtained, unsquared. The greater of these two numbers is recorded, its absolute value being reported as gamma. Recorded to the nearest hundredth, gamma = 1.50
